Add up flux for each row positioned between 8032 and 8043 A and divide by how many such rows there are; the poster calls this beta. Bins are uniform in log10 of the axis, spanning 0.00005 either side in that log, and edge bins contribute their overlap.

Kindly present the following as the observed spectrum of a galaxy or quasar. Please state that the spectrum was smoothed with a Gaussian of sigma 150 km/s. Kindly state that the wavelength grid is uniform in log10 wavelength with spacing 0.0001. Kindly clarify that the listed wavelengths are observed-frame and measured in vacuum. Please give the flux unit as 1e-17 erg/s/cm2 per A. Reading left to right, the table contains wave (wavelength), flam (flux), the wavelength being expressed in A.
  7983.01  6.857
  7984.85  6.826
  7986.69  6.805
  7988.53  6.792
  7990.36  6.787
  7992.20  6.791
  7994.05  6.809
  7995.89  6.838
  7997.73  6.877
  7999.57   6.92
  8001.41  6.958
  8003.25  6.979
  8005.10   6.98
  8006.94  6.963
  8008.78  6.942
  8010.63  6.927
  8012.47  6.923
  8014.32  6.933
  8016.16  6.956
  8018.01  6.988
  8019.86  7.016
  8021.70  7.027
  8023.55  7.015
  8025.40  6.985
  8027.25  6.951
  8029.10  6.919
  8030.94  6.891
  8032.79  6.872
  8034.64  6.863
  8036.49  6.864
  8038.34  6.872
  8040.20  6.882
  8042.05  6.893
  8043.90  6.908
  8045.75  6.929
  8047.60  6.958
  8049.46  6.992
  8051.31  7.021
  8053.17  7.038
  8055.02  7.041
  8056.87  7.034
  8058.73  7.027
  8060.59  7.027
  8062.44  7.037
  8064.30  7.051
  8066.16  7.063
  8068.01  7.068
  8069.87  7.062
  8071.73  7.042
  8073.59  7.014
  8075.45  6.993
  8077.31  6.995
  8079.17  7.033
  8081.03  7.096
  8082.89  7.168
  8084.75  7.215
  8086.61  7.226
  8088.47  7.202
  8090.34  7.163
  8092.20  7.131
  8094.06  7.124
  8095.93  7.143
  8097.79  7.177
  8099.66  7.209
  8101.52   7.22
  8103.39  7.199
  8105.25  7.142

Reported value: 6.87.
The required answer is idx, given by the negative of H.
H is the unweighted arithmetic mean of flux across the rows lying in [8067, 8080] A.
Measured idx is -7.03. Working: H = 7.03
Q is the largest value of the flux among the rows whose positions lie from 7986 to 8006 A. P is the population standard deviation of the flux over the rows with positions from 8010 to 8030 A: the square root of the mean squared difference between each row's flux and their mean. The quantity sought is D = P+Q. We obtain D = 7.02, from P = 0.039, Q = 6.98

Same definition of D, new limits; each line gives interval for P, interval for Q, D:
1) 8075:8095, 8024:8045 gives 7.07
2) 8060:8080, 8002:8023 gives 7.05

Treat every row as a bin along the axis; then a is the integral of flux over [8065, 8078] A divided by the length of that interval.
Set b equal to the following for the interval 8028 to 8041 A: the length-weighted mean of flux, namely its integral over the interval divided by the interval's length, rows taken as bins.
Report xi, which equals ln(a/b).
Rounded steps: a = 7.03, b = 6.88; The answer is 0.022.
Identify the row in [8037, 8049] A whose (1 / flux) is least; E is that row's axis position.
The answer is 8047.60 A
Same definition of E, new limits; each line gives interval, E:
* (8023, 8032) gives 8023.55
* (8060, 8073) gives 8068.01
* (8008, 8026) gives 8021.70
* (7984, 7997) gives 7995.89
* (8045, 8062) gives 8055.02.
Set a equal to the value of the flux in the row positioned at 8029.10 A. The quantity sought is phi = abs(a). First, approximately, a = 6.919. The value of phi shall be 6.92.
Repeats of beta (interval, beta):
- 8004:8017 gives 6.95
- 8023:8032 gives 6.95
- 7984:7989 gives 6.81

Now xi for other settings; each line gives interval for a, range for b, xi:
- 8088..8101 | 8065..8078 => 0.018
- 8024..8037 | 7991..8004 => 0.005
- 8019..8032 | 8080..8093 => -0.028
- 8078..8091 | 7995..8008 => 0.031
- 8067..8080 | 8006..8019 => 0.012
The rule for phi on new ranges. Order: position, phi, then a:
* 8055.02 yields 7.04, 7.041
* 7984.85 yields 6.83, 6.826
